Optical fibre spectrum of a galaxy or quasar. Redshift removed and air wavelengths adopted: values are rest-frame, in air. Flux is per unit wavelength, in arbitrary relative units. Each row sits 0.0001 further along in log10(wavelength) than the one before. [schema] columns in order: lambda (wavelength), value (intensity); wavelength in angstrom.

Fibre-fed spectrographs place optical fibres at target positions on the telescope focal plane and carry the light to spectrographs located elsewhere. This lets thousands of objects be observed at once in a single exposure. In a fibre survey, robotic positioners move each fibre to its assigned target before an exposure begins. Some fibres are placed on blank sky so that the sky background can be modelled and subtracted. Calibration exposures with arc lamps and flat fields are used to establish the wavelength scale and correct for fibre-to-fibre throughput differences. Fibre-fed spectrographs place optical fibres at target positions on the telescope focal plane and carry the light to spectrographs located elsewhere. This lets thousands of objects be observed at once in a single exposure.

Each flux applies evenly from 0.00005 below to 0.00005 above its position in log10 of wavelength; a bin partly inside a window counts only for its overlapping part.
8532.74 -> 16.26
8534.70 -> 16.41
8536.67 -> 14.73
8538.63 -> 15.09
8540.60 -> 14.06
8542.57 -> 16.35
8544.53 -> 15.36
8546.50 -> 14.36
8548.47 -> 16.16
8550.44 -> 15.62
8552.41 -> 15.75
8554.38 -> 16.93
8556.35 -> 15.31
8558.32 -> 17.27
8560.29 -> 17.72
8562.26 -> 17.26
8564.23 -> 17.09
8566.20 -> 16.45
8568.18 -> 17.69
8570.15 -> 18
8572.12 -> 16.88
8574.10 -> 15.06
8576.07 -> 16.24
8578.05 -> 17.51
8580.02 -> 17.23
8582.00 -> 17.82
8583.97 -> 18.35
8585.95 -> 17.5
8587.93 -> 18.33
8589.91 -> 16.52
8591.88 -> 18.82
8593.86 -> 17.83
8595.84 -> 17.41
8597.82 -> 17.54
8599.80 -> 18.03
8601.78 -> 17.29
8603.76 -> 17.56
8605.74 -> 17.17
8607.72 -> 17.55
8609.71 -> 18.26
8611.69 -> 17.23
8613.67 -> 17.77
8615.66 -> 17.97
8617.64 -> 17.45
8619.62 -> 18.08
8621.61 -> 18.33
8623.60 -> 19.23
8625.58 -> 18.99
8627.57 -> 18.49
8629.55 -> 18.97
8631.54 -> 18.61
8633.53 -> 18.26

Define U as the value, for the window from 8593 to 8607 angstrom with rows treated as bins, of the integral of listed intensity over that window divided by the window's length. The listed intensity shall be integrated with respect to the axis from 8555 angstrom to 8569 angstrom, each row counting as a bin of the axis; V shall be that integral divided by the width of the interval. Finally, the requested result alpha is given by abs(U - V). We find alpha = 0.6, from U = 17.55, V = 17.0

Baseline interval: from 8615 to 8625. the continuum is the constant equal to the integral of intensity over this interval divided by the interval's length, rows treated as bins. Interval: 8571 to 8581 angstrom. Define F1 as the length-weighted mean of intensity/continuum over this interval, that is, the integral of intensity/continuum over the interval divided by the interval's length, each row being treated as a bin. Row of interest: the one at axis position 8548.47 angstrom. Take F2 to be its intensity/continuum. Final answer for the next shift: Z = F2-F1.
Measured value -0.024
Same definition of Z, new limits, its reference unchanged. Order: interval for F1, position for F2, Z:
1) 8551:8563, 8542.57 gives -0.017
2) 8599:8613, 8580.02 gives -0.019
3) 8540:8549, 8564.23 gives 0.100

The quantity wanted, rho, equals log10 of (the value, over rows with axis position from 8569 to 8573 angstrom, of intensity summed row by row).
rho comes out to 1.54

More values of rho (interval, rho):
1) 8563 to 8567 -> 1.53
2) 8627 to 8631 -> 1.57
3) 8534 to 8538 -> 1.49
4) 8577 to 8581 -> 1.54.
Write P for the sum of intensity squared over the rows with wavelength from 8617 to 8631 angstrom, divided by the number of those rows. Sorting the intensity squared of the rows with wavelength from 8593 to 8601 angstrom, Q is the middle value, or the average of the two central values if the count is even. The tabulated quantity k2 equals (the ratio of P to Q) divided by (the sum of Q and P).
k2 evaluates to 0.0017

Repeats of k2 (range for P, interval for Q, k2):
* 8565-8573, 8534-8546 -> 0.0024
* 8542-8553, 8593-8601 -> 0.0014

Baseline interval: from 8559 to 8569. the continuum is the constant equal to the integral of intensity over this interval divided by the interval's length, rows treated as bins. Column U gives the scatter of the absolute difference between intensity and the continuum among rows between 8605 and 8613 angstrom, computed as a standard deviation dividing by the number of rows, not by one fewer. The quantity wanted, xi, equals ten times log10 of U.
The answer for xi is -3.9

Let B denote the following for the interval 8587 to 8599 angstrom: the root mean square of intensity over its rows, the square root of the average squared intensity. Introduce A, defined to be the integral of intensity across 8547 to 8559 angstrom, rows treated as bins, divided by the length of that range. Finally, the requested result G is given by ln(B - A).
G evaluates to 0.52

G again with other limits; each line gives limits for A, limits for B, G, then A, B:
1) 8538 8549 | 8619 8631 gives 1.25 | 15.2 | 18.7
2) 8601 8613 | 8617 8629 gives -0.09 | 17.5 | 18.4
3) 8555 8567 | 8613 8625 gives 0.25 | 16.9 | 18.1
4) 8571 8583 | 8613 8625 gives 0.29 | 16.8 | 18.1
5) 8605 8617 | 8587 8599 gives -2.33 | 17.7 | 17.8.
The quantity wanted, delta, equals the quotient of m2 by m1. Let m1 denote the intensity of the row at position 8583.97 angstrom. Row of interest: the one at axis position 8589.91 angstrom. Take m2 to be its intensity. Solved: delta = 0.90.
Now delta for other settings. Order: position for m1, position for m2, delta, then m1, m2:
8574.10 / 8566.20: 1.09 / 15.06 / 16.45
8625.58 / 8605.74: 0.90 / 18.99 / 17.17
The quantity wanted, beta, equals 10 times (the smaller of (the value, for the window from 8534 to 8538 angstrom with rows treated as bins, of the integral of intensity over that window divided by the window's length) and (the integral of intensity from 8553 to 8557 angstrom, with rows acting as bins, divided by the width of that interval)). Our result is 155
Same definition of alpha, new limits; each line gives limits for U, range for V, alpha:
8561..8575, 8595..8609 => 0.6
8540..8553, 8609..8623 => 2.5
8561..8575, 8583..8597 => 0.9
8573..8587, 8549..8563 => 0.6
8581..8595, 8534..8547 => 2.7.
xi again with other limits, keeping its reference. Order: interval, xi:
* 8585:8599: -3.2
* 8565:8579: -2.2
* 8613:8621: -6.2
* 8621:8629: -4.4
